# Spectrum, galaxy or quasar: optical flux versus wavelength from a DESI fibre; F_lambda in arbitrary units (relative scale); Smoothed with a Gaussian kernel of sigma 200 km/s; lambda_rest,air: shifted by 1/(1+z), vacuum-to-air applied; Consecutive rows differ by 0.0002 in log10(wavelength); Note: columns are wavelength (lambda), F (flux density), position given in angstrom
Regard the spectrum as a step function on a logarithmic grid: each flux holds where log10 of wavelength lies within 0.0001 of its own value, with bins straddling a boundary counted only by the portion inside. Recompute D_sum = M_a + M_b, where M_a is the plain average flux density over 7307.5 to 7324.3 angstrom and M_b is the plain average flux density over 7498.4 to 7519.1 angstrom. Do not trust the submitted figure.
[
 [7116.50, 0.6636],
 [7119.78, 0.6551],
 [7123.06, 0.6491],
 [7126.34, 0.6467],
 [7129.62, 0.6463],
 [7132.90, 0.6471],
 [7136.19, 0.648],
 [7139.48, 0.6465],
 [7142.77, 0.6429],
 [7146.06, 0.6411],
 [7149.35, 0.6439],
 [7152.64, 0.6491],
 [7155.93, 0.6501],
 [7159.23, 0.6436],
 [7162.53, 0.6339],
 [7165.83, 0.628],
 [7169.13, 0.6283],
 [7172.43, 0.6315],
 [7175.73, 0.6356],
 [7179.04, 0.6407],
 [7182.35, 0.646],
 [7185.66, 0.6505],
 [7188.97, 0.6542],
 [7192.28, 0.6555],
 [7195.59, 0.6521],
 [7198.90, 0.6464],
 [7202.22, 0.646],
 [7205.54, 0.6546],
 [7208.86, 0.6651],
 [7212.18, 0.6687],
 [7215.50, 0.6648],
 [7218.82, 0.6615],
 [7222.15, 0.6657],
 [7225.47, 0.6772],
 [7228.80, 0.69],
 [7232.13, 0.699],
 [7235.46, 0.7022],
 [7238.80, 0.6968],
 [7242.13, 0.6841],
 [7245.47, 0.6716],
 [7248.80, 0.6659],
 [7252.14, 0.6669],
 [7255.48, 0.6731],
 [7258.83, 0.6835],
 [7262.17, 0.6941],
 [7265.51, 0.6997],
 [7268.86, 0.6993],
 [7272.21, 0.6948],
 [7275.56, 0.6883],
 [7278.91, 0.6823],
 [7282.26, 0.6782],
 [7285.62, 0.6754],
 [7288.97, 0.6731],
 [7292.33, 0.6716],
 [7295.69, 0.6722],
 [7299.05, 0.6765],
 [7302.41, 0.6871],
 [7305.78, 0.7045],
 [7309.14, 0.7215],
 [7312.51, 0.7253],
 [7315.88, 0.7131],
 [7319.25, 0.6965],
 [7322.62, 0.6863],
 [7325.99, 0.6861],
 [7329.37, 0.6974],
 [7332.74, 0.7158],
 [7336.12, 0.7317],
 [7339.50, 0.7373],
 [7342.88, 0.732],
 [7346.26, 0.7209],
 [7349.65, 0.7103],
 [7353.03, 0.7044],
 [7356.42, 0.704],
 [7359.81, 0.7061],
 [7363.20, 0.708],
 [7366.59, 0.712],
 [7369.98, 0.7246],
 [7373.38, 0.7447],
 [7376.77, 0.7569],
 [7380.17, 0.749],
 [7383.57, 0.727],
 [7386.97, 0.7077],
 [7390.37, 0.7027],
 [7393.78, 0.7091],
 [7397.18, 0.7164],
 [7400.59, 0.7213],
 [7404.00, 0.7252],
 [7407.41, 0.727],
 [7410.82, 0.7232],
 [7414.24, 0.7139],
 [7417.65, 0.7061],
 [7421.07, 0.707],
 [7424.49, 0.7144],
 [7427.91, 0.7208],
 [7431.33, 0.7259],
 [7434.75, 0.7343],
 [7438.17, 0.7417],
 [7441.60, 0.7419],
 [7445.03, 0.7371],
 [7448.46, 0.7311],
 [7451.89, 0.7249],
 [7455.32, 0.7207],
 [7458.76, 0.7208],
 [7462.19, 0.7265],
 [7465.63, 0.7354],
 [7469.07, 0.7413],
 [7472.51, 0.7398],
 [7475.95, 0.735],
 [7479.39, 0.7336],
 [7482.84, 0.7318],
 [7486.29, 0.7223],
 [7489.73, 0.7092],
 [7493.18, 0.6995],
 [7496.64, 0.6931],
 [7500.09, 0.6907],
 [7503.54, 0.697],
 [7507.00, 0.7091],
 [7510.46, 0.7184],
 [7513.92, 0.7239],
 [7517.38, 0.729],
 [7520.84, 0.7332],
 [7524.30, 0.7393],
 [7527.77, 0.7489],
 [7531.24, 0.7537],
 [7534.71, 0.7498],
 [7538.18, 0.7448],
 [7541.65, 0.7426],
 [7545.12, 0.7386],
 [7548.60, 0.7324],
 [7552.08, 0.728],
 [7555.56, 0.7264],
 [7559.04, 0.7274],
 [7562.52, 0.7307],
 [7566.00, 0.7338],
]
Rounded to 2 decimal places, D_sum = 1.42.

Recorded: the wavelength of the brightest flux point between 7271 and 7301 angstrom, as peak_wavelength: 7272.21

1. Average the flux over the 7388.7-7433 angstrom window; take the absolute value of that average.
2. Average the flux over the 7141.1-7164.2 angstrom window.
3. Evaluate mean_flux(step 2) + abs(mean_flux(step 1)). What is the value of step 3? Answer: 1.36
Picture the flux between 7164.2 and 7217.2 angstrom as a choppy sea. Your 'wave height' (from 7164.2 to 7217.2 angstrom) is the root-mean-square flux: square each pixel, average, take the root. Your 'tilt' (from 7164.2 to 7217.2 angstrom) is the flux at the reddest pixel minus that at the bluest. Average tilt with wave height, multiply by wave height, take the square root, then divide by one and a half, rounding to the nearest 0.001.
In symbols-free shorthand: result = 0.314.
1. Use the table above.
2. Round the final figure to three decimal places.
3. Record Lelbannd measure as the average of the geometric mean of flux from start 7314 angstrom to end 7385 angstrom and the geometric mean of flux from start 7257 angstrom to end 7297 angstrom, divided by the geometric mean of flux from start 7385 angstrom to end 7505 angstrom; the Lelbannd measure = 0.972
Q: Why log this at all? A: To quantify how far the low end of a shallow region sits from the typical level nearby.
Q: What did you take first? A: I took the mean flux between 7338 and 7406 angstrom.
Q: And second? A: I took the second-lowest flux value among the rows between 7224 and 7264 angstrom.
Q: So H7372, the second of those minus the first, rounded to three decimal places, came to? -0.054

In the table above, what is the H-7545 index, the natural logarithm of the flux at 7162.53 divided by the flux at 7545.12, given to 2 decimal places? -0.15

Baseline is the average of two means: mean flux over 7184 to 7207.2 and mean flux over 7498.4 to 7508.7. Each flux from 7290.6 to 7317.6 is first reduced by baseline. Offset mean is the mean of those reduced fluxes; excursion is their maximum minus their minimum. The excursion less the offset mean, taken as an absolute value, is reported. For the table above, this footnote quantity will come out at 0.032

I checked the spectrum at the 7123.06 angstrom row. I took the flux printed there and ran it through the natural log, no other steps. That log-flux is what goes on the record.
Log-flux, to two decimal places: -0.43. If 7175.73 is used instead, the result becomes -0.45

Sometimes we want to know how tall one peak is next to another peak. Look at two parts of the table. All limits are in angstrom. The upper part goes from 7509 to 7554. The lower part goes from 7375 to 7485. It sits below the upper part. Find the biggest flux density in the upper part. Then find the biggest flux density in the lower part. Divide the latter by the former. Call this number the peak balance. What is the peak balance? 1.00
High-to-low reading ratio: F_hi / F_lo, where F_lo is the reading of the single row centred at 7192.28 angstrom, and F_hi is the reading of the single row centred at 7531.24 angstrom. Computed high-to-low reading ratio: 1.15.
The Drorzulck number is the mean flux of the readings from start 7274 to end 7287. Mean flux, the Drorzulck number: 0.681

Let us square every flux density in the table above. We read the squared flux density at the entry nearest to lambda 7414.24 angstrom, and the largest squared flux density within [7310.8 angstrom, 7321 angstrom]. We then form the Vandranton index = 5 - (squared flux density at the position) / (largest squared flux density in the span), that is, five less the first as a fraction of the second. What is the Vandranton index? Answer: 4.03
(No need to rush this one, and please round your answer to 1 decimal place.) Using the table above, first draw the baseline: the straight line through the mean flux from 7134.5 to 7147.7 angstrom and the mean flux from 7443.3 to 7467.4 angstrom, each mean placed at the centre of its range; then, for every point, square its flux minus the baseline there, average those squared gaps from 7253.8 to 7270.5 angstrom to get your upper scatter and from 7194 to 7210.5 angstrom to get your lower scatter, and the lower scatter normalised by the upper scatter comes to 0.4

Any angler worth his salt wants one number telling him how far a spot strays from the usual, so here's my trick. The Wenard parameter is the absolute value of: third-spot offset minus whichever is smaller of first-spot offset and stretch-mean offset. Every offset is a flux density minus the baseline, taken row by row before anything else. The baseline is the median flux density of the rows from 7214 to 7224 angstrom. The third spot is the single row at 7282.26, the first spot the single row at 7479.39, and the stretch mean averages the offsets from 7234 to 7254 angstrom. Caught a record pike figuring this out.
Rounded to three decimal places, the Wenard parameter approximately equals 0.003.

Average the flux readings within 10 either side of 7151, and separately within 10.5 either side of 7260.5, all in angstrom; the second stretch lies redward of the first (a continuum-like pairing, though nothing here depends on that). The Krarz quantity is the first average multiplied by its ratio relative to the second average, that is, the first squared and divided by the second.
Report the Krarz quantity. 0.607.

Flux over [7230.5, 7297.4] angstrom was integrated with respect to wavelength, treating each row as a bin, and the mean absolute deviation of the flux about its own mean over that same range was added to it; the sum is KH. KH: 45.7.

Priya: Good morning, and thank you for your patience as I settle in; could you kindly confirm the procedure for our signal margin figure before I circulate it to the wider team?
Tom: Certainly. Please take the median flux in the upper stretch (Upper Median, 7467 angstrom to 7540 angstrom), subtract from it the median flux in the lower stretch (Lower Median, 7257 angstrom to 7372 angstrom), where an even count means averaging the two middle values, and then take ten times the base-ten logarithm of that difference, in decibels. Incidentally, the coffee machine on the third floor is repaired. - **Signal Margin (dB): -15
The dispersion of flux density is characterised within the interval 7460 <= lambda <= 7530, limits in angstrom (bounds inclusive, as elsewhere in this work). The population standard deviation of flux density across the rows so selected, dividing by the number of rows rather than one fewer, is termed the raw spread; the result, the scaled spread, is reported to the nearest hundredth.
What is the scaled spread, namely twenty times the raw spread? 0.34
